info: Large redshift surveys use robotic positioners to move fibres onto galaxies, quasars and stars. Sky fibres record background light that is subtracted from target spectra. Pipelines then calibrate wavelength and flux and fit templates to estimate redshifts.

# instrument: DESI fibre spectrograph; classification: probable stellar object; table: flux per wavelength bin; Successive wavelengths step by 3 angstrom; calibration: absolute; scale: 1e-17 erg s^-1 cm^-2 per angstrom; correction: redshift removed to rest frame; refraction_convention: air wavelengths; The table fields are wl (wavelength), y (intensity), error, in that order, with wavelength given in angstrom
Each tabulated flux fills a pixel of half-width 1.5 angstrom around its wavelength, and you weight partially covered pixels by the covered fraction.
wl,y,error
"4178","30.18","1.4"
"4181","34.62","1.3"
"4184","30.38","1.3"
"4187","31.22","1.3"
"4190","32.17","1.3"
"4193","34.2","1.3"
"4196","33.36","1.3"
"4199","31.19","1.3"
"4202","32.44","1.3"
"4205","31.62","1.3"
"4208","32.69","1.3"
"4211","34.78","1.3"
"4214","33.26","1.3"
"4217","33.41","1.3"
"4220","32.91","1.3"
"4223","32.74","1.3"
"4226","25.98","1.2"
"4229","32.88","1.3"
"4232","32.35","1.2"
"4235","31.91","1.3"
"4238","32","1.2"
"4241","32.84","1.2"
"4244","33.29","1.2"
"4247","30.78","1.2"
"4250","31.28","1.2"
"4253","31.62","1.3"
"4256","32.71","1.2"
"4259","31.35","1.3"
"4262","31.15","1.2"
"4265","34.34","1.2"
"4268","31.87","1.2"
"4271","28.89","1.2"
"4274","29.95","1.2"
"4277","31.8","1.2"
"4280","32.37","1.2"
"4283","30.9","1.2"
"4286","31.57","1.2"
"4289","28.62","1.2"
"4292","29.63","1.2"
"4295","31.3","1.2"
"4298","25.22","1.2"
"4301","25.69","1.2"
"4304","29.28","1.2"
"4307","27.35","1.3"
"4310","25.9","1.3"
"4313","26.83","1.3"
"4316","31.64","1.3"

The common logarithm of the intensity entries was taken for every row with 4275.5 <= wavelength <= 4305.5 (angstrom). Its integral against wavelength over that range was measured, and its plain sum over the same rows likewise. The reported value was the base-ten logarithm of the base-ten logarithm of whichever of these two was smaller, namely 0.0672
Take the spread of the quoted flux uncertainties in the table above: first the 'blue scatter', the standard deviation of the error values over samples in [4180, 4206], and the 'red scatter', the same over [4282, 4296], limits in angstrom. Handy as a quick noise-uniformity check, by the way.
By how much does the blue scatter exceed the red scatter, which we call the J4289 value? 0.000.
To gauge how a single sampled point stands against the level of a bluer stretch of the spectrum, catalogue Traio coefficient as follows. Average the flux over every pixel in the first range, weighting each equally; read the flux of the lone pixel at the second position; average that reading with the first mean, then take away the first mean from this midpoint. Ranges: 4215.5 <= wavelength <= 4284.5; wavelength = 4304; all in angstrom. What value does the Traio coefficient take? -1.2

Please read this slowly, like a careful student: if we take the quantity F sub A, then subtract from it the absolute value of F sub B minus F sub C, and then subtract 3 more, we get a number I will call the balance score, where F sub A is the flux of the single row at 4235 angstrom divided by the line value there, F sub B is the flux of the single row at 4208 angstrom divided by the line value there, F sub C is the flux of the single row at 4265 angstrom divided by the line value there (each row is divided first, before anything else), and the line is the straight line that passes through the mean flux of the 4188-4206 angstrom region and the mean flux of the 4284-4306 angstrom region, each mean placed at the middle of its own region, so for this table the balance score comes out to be -2.10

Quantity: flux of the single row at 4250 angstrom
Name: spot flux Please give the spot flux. 31.28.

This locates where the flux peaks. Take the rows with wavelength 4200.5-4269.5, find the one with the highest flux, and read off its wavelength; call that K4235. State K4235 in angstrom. 4211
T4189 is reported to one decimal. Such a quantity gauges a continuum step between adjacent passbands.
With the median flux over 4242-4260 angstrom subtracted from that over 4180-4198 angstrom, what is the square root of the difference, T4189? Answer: 1.1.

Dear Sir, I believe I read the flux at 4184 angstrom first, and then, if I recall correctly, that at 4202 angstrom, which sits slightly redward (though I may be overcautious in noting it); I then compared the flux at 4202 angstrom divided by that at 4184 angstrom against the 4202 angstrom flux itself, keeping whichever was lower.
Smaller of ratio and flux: 1.07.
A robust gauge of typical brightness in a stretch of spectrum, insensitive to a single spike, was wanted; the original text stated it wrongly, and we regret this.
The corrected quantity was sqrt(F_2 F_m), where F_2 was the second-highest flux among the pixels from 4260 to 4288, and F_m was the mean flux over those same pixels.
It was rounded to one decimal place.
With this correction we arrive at 31.9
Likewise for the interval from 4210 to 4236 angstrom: 32.8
